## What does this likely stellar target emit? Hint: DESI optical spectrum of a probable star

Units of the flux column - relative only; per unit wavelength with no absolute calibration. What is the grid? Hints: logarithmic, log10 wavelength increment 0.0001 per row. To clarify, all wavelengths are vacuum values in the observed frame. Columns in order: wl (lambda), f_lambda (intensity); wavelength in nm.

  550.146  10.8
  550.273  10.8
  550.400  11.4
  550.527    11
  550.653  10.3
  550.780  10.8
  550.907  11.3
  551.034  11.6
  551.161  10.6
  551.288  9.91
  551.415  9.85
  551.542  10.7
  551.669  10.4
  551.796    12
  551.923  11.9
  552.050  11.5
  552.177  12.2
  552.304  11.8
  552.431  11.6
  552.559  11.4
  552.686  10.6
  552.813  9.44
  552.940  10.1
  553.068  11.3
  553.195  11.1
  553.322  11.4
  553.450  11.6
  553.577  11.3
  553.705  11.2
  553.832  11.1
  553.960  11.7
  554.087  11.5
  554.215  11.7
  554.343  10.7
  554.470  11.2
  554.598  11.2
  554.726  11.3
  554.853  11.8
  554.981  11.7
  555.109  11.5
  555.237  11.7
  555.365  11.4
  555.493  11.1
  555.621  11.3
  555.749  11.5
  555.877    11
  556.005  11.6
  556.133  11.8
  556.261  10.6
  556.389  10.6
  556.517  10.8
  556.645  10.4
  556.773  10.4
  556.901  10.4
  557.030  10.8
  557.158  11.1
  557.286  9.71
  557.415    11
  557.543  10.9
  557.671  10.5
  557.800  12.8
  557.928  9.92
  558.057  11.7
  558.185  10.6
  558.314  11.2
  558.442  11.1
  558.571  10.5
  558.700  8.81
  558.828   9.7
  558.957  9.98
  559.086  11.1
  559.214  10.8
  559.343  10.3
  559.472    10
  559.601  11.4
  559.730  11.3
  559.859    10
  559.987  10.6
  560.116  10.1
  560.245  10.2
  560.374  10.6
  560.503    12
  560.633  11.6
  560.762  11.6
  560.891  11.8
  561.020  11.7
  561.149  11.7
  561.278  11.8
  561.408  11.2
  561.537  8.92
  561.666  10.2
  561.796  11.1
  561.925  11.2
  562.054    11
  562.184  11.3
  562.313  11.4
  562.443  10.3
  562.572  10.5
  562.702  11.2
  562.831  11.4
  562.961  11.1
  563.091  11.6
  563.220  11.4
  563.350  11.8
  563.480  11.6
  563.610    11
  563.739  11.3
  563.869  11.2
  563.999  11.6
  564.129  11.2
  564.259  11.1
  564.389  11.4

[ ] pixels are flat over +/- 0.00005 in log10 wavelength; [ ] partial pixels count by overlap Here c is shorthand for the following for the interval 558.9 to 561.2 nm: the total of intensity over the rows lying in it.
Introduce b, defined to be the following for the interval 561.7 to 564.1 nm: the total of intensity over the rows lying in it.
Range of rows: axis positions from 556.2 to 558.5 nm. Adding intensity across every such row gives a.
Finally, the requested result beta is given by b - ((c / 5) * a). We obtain -7454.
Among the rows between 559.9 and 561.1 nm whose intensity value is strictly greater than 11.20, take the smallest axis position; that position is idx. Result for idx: 560.503 nm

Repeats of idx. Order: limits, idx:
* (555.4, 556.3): 555.621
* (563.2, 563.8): 563.220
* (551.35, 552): 551.796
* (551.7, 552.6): 551.796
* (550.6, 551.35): 550.907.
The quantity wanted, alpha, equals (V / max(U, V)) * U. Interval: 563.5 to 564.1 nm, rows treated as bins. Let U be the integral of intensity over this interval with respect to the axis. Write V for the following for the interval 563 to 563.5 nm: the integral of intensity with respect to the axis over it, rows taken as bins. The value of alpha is 5.78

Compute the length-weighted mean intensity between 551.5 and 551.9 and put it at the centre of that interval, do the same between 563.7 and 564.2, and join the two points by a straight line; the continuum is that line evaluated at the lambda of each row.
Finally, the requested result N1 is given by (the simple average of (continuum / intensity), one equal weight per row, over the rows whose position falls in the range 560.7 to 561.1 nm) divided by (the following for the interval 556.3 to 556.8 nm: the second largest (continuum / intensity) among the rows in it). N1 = 0.89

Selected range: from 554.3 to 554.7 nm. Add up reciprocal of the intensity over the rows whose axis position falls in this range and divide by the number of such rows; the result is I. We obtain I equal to 0.091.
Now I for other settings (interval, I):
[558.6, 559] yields 0.106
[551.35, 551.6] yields 0.097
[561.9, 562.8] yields 0.091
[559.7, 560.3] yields 0.096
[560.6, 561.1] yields 0.086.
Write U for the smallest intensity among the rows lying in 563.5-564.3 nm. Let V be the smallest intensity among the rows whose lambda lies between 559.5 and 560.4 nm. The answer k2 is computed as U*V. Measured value 110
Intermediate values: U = 11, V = 10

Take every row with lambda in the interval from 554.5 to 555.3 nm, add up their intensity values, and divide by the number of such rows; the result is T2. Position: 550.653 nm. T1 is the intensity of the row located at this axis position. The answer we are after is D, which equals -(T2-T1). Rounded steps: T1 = 10.3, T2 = 11.5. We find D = -1.2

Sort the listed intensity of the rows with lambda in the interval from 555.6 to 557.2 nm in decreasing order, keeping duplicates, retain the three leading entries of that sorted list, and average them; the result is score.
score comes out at 11.63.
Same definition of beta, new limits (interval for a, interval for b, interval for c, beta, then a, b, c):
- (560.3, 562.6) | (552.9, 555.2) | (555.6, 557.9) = -7682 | 200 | 203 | 197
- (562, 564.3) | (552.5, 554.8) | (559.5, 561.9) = -7792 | 202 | 200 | 198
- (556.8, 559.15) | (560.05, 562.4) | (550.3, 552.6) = -7483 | 192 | 199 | 200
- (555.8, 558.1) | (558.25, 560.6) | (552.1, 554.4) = -7720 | 196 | 190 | 202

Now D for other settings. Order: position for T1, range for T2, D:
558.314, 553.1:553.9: -0.1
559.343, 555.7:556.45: -0.9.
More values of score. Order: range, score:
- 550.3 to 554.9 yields 12.03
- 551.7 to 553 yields 12.03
